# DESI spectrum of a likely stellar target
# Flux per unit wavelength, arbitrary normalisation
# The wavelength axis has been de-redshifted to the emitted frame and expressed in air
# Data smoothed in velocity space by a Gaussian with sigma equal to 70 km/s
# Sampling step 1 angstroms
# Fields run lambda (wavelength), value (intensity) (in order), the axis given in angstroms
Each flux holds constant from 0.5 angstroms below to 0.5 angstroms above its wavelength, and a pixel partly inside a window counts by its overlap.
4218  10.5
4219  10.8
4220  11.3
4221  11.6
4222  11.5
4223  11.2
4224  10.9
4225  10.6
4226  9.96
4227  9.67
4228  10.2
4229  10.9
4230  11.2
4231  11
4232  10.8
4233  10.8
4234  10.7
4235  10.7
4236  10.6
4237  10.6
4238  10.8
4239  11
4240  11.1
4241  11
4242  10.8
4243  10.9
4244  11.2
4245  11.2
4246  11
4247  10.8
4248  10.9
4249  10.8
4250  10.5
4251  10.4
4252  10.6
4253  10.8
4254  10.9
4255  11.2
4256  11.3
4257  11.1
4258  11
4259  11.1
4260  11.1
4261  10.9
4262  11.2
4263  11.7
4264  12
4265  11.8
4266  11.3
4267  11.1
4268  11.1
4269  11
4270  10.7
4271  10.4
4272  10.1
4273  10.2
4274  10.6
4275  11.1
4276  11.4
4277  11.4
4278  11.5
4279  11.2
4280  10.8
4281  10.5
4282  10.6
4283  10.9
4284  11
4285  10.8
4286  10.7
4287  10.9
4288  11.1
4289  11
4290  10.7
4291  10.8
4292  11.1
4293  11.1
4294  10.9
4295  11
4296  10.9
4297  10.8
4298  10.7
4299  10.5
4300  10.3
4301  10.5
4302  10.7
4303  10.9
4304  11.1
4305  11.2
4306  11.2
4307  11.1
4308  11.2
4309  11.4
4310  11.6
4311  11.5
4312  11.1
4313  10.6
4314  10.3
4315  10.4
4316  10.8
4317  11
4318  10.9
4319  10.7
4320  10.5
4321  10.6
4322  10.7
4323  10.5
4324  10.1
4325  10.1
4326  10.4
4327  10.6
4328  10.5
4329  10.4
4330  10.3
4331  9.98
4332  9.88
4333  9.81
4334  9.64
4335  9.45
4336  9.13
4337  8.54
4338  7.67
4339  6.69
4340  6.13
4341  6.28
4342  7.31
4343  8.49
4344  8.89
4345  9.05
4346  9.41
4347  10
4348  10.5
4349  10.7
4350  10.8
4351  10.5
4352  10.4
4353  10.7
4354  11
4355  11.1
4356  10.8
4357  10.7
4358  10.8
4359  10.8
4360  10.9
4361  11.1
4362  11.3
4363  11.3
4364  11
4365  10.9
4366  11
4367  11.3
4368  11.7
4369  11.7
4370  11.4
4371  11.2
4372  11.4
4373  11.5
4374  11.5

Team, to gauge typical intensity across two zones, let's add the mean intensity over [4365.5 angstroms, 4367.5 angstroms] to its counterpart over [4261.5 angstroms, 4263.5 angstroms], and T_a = 22.6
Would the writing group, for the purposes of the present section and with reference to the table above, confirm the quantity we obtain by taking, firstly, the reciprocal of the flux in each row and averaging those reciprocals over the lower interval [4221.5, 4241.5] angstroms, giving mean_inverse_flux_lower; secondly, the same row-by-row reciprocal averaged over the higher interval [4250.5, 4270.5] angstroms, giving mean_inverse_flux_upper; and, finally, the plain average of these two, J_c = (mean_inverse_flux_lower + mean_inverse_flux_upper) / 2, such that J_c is 0.092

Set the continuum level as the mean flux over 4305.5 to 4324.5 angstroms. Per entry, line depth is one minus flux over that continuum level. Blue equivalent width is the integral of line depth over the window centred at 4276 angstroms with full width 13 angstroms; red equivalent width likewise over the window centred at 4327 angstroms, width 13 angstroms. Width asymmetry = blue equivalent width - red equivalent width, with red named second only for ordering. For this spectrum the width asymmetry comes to -0.61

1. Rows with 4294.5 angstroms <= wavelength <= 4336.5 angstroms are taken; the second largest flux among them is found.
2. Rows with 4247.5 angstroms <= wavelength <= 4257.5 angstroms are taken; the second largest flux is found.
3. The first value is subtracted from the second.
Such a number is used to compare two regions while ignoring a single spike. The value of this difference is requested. -0.30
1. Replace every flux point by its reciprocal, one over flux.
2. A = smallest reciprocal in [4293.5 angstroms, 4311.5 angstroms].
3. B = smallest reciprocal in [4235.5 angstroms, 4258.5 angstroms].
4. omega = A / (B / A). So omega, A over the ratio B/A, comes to 0.084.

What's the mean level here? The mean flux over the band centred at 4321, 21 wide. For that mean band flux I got 10.6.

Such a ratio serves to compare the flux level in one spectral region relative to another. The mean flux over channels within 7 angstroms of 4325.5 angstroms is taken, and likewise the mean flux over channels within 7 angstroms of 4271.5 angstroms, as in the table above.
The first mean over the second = 0.95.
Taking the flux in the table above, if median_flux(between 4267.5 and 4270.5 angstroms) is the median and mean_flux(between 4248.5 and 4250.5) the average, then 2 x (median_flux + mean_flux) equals 43.3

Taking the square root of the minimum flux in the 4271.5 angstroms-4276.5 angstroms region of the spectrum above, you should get 3.18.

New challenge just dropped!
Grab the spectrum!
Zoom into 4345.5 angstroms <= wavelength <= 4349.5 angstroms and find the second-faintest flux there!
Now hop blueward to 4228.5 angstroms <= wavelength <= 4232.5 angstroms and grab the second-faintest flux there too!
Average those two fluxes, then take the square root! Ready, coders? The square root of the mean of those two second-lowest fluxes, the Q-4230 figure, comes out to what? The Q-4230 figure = 3.23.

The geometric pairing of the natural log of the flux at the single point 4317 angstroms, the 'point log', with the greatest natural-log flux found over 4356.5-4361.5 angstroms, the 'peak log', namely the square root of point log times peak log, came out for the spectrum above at 2.40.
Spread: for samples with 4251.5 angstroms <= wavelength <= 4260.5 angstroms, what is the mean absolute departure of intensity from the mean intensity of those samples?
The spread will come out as 0.17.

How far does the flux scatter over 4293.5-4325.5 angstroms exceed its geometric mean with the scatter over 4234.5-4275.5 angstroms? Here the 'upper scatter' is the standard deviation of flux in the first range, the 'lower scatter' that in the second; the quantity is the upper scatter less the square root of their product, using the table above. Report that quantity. -0.002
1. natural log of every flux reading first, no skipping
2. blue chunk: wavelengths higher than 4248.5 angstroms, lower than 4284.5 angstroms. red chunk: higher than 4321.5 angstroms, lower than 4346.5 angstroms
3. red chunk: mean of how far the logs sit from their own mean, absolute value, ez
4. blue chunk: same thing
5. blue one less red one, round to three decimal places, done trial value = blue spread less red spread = -0.098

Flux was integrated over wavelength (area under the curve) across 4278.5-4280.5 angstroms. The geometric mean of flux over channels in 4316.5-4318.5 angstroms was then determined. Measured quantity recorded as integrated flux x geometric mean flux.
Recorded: 241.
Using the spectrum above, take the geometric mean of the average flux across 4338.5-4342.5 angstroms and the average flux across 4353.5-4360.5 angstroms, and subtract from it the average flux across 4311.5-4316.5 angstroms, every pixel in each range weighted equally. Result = -2.2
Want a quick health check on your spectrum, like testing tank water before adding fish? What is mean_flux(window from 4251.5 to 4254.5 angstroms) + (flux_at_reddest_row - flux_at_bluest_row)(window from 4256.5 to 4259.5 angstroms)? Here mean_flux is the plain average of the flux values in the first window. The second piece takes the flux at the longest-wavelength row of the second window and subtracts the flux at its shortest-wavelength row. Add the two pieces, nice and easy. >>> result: 10.8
